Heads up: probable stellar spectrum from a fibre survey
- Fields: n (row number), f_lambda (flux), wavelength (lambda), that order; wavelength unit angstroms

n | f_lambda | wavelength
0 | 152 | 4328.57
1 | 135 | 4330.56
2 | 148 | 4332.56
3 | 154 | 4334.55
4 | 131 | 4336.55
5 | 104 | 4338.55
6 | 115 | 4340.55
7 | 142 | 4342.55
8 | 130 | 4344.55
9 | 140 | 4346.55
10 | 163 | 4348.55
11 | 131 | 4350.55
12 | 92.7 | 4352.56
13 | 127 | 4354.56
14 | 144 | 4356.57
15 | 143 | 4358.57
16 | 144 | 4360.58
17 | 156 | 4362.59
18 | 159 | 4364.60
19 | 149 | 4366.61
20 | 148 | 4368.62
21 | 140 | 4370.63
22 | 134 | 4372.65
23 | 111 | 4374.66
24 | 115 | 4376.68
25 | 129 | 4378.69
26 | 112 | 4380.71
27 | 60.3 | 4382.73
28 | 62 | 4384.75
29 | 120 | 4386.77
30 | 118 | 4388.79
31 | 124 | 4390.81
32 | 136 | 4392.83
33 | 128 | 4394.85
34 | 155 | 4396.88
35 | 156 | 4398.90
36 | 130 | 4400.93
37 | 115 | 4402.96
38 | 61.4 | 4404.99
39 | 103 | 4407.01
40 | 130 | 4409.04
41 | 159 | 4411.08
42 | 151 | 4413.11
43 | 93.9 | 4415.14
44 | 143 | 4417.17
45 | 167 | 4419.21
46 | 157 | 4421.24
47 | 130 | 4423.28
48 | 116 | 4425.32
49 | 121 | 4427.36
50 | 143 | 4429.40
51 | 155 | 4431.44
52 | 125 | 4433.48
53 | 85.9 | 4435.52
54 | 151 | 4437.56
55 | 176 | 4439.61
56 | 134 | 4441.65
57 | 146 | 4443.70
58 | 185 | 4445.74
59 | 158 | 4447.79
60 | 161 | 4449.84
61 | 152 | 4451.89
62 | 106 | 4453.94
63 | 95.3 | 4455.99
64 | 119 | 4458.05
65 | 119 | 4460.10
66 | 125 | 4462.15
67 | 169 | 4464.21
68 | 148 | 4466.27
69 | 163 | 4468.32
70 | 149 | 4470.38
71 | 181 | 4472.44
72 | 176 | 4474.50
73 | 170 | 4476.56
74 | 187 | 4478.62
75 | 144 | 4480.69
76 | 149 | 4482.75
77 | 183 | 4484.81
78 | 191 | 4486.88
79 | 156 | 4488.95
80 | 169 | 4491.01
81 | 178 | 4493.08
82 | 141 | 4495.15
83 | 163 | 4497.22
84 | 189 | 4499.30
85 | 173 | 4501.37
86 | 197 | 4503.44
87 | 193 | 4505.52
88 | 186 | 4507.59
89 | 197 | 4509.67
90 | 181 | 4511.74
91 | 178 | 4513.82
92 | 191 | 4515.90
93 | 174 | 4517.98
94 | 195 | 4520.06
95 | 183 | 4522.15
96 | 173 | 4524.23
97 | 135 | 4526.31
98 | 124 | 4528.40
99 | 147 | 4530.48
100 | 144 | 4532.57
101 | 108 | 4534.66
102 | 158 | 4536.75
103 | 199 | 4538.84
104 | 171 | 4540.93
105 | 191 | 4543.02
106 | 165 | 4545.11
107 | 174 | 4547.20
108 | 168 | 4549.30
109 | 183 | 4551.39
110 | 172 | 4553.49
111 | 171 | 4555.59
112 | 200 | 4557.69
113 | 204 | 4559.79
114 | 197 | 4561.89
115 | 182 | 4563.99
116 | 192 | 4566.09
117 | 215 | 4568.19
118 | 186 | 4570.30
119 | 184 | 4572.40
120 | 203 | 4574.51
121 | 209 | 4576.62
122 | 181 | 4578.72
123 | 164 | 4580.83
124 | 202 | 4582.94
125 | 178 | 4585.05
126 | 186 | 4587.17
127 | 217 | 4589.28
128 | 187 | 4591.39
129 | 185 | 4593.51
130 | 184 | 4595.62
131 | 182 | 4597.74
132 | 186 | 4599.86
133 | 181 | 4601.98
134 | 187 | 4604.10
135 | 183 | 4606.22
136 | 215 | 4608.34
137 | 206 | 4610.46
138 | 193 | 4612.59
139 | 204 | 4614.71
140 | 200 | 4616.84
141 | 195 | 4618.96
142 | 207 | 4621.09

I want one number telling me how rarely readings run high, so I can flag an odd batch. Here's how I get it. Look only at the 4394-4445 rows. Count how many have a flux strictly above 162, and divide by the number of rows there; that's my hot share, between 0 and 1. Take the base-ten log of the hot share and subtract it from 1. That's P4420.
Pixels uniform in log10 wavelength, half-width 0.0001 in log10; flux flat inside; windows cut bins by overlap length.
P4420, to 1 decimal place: 2.1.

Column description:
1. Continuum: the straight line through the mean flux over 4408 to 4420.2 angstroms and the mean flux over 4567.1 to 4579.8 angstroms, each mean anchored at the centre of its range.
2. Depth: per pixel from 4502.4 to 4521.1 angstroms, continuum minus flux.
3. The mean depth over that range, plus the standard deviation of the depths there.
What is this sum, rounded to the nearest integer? -4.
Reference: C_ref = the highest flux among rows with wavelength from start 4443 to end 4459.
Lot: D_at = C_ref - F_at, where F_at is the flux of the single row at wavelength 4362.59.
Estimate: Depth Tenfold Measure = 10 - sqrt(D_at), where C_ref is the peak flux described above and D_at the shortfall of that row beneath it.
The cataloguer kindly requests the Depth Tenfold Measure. 5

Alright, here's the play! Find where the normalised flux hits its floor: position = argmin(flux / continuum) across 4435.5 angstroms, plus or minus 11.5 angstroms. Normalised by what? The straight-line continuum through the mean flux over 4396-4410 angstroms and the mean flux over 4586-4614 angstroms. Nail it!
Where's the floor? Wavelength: 4435.52 angstroms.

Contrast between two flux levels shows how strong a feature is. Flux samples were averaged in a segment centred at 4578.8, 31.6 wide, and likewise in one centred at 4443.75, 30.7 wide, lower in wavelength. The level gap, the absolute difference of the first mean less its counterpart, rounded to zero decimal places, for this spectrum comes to 52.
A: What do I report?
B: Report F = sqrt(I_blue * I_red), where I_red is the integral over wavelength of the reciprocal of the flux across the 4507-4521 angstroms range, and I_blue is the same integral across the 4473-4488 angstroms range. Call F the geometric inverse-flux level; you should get 0.082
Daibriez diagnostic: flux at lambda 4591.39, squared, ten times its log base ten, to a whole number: 45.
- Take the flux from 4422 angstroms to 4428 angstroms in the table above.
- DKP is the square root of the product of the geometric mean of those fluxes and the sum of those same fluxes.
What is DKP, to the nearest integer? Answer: 212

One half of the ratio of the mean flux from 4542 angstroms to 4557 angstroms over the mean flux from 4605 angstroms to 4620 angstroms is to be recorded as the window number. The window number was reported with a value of 0.44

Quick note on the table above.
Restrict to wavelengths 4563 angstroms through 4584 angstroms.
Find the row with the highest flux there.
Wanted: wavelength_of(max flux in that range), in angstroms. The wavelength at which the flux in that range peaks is 4568.19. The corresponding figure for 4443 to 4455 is 4445.74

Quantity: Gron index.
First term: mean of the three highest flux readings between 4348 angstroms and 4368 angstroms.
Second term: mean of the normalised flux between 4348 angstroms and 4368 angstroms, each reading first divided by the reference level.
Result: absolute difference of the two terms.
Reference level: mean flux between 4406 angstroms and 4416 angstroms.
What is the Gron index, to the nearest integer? 158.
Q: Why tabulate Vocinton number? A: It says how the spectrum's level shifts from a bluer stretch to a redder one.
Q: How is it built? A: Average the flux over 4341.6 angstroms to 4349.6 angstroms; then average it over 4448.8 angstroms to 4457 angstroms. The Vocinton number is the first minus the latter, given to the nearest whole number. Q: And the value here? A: 15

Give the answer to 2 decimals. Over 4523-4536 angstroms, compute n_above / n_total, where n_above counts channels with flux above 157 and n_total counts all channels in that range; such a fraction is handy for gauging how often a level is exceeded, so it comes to 0.17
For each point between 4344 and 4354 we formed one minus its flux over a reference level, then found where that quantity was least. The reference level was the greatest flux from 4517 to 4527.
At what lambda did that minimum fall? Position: 4348.55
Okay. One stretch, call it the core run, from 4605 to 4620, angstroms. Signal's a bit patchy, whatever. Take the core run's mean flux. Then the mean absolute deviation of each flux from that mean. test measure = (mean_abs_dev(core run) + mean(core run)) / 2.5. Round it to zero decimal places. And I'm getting 83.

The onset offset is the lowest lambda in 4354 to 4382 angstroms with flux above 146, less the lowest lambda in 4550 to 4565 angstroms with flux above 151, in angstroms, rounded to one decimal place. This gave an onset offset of -188.8 angstroms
